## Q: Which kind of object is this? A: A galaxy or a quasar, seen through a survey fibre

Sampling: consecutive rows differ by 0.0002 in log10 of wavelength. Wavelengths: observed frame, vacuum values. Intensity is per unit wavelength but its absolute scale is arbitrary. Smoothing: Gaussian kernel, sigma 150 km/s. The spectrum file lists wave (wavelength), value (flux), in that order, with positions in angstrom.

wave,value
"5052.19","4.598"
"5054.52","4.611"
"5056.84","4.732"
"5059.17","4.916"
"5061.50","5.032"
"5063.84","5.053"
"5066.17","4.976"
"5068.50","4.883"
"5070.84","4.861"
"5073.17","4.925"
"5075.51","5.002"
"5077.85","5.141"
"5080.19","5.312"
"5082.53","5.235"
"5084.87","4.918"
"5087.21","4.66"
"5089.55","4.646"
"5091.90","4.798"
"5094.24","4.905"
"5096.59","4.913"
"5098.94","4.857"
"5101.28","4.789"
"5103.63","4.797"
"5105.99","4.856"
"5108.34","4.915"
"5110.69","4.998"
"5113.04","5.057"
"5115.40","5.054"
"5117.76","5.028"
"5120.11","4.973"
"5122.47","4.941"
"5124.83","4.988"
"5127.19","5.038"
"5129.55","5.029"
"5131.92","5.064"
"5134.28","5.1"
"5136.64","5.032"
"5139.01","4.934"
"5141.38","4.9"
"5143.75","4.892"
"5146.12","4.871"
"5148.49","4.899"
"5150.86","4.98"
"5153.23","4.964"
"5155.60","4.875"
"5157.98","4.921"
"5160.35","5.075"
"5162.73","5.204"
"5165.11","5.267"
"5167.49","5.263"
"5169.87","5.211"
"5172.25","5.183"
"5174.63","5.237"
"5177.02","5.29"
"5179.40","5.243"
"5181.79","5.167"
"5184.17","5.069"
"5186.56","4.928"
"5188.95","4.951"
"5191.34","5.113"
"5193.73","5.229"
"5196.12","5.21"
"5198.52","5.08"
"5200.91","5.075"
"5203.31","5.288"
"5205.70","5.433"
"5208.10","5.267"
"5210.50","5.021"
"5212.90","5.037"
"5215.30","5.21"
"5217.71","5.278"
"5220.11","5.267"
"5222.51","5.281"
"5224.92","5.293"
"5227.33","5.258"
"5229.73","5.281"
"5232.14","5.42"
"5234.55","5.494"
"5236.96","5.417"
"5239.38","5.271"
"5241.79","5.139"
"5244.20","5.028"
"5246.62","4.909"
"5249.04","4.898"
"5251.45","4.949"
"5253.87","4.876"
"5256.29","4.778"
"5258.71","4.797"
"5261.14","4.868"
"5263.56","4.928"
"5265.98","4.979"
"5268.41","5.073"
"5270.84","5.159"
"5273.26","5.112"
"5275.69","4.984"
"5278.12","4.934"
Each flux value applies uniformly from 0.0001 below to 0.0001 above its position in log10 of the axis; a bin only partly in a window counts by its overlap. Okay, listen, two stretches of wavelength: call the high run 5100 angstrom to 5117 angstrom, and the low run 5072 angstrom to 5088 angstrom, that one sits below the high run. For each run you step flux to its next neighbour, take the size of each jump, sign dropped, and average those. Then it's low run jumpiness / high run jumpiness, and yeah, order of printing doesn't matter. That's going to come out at 3.8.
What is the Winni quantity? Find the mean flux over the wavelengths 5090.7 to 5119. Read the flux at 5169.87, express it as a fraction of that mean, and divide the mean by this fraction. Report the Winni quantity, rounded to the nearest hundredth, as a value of 4.63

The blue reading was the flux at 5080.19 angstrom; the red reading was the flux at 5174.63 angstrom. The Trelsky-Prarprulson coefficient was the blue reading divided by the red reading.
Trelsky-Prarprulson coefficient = 1.01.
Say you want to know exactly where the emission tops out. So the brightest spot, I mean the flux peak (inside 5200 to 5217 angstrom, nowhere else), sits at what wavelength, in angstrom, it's 5205.70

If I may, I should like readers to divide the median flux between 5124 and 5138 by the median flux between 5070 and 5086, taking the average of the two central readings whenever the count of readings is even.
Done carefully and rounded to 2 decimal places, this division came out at 1.01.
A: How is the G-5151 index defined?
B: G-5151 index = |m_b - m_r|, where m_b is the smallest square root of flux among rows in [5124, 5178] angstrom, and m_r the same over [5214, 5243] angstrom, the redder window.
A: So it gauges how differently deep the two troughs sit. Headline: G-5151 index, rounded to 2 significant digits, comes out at 0.060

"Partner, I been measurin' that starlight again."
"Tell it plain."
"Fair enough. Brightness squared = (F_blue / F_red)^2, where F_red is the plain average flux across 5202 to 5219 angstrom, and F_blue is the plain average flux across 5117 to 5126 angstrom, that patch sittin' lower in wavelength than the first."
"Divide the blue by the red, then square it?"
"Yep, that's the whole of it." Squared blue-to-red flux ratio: 0.91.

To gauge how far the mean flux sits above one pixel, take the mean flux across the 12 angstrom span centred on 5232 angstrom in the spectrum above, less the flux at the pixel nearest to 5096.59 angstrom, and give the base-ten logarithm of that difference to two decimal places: -0.34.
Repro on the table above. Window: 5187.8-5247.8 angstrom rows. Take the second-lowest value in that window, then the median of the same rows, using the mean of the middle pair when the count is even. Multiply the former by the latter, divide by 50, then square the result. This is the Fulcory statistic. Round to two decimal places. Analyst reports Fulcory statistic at 0.27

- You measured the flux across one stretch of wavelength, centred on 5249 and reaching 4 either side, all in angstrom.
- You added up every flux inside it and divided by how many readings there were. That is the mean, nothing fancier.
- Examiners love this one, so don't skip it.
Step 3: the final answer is 4.92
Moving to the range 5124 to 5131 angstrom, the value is 5.02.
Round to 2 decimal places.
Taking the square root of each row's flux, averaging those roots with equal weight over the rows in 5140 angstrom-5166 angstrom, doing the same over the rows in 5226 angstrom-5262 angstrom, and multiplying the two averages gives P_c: 5.04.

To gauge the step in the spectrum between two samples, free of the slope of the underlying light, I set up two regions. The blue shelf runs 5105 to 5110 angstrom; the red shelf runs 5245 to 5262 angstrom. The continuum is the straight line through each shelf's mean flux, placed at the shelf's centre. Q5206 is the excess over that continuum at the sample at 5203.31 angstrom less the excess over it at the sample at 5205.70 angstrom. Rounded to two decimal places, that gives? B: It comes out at -0.15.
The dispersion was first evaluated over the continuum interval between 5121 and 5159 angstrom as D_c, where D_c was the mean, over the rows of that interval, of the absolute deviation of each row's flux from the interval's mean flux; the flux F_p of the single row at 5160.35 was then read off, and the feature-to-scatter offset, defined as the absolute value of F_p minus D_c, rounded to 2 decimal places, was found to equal 5.01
